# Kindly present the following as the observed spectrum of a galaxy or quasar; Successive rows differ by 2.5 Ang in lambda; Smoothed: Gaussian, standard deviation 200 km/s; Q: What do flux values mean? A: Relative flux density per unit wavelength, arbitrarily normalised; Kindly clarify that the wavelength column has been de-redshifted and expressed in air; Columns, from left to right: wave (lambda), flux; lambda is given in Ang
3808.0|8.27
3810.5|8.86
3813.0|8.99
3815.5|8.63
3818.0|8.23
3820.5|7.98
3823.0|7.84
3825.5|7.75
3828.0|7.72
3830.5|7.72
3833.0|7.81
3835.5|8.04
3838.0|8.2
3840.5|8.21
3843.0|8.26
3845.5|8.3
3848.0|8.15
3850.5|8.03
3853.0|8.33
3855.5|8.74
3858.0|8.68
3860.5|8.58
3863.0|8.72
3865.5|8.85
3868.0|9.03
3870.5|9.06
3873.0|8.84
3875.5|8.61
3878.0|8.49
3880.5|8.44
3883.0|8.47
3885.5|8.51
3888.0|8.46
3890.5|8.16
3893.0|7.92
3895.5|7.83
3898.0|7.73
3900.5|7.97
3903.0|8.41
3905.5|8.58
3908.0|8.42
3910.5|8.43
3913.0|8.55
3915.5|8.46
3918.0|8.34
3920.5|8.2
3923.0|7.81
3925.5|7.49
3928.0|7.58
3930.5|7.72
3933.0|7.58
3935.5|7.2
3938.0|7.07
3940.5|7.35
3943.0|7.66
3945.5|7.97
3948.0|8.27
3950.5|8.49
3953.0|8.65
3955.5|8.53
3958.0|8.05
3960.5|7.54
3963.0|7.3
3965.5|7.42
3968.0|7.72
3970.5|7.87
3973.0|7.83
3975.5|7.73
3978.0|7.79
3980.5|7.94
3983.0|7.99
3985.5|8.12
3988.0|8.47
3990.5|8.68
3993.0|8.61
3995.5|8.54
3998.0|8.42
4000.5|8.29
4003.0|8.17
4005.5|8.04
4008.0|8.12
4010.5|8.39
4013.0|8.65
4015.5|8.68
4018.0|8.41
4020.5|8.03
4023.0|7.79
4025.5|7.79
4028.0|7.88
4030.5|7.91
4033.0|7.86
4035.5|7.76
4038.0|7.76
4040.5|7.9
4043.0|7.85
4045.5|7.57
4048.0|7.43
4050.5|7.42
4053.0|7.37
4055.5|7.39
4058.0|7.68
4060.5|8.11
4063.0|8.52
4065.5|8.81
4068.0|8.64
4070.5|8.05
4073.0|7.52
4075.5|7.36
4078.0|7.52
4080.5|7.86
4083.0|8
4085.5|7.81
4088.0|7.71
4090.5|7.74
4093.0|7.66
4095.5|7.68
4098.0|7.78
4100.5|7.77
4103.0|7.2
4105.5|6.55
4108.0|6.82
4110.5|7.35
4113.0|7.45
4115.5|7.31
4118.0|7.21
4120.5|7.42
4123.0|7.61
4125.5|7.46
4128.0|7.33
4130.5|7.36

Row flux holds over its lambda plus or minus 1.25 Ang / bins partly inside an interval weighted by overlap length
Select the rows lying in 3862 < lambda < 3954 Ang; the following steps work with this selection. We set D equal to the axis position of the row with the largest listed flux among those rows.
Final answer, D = 3870.5 Ang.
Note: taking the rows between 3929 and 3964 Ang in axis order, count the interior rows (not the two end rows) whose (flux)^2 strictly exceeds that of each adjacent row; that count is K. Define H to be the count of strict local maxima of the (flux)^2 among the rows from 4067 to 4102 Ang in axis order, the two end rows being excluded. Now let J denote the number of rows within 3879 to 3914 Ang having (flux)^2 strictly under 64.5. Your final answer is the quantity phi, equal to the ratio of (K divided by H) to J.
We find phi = 0.083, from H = 3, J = 4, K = 1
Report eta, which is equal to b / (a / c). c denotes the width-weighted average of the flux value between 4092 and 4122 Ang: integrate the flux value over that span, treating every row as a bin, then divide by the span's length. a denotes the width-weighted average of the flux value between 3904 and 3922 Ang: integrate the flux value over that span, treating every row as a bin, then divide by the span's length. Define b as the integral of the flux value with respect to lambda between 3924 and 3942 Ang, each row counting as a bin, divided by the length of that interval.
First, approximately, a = 8.42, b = 7.4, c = 7.35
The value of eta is 6.49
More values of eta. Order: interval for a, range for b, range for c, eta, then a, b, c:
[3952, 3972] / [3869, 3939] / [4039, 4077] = 8.12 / 7.87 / 8.2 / 7.84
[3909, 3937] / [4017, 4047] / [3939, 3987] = 7.83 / 7.94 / 7.9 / 7.90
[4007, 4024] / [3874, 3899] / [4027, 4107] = 7.72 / 8.31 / 8.3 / 7.75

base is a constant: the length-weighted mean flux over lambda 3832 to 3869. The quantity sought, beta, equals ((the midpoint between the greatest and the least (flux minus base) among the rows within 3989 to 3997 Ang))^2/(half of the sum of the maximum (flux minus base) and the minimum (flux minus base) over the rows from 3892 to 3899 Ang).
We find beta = -0.1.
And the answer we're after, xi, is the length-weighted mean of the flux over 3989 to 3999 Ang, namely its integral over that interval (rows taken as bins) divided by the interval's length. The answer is 8.6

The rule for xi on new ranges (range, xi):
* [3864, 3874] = 8.9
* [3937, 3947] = 7.5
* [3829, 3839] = 7.9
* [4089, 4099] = 7.7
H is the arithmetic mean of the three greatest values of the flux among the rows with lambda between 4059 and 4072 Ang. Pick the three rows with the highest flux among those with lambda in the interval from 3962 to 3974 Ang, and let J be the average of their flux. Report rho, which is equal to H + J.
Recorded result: 16.5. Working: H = 8.66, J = 7.81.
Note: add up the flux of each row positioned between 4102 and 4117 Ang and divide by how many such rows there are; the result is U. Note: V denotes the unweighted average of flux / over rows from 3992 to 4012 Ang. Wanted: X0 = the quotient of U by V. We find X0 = 0.85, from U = 7.1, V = 8.3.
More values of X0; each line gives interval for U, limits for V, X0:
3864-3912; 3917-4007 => 1.06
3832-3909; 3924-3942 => 1.13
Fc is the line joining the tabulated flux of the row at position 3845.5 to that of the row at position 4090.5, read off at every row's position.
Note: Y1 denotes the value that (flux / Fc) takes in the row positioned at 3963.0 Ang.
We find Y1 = 0.91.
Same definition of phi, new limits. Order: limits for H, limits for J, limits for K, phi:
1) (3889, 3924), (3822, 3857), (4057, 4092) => 0.167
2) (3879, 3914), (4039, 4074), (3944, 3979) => 0.111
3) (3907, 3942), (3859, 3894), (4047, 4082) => 0.500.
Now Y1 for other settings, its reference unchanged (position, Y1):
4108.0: 0.89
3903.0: 1.03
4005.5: 1.01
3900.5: 0.98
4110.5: 0.96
